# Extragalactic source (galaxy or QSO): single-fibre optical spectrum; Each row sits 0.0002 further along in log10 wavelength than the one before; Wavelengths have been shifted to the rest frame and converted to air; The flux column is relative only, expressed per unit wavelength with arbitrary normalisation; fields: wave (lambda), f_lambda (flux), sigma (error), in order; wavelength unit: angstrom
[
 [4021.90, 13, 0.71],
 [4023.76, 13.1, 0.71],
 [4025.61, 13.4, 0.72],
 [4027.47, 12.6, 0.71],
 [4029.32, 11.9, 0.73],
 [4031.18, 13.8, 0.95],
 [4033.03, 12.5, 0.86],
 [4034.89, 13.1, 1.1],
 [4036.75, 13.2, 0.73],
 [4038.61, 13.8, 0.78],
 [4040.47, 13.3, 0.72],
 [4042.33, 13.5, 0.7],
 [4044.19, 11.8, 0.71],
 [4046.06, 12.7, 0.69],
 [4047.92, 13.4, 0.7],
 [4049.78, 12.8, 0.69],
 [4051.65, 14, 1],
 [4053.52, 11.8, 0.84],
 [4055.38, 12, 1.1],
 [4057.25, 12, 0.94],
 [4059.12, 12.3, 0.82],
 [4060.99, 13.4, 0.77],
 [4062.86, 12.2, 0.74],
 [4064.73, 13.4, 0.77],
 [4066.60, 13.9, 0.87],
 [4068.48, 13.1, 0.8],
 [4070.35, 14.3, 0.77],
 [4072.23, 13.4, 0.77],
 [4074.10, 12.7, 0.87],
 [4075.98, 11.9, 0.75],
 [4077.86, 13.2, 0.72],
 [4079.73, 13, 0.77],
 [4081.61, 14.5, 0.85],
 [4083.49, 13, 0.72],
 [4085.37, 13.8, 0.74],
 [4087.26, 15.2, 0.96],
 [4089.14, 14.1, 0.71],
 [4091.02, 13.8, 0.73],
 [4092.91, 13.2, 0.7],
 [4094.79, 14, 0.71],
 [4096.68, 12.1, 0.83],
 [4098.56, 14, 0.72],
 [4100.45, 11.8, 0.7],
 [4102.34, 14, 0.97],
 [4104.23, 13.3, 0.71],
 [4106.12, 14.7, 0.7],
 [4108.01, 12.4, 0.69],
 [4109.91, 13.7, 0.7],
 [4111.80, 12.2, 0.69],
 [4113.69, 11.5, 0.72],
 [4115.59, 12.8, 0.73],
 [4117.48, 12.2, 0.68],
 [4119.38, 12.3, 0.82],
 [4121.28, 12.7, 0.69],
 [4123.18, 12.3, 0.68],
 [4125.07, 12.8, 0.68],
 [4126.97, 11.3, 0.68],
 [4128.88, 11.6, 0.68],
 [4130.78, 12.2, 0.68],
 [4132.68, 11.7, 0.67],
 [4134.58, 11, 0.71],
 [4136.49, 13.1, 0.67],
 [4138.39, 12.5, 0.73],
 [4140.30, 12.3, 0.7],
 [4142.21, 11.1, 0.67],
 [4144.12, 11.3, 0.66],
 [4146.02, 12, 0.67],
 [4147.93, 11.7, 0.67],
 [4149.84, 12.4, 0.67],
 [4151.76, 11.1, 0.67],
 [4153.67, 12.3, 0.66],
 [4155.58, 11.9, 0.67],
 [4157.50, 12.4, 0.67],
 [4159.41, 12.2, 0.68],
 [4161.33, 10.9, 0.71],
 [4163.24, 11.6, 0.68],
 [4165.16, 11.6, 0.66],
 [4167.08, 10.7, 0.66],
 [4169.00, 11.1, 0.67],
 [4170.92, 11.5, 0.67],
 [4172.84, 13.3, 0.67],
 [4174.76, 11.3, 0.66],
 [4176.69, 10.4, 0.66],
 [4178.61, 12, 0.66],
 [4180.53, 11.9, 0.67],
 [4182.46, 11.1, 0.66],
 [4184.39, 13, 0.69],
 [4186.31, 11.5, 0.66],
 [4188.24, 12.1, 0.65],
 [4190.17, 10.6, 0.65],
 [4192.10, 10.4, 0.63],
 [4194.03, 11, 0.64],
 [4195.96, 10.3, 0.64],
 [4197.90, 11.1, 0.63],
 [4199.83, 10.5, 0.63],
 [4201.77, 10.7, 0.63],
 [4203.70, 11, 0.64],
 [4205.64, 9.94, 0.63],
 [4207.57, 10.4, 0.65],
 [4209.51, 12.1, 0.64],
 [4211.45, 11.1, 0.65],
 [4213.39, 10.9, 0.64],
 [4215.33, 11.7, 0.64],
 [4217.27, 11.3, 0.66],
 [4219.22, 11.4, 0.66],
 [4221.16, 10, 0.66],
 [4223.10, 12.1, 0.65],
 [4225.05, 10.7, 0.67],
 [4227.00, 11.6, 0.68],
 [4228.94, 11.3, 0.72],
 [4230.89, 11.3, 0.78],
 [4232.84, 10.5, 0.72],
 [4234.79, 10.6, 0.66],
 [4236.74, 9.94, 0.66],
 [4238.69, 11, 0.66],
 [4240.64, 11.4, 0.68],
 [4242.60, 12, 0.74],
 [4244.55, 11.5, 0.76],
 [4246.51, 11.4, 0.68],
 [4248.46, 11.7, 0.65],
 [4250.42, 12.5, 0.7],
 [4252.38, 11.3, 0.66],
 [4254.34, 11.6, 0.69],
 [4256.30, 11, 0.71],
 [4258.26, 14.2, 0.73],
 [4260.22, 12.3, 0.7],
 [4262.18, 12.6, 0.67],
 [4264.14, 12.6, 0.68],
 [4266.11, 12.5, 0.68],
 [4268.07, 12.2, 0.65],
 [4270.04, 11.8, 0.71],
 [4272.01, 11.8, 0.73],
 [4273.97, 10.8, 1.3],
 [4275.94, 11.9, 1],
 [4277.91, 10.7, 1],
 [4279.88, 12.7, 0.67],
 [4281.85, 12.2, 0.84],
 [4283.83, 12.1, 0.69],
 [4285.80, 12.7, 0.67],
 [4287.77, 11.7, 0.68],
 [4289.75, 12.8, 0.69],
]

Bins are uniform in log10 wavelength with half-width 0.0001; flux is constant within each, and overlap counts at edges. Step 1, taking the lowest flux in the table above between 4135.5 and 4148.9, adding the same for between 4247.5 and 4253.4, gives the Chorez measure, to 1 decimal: 22.4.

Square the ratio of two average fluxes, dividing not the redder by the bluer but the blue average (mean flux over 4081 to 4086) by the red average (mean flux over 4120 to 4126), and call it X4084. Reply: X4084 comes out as 1.19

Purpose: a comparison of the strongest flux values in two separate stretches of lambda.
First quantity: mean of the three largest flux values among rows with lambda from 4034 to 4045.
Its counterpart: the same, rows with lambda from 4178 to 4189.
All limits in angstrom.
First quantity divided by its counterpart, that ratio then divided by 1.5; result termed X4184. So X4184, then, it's 0.73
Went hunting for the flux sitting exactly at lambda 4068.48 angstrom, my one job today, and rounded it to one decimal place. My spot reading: 13.1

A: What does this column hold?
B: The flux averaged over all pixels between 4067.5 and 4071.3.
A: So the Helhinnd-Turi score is 13.7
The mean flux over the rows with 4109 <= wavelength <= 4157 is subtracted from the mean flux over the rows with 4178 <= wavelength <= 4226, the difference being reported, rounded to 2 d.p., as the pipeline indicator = -0.93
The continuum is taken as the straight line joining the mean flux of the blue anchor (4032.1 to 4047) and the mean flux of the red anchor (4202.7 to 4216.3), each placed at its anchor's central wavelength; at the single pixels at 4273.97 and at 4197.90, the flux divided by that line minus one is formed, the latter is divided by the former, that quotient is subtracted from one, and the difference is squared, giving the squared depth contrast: 1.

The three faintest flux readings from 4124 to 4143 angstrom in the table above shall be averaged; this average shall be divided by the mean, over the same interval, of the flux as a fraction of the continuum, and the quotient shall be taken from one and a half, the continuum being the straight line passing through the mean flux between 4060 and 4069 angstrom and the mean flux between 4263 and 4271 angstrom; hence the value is -10.5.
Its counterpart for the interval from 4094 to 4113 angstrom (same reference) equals -10.4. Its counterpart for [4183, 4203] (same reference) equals -10.3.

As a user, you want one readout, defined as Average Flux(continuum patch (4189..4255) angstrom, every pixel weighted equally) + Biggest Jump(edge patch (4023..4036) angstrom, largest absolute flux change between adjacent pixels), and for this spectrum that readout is 13.0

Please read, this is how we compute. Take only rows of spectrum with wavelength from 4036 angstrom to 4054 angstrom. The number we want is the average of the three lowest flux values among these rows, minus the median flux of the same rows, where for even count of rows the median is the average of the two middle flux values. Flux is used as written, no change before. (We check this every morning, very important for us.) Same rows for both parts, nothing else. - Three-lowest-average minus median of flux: -1.15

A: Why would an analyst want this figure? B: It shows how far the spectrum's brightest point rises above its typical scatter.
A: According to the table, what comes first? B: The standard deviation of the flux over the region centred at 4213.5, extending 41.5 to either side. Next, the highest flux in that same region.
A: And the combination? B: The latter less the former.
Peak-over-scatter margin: 12.5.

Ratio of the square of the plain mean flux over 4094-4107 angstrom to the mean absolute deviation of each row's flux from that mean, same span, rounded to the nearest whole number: 207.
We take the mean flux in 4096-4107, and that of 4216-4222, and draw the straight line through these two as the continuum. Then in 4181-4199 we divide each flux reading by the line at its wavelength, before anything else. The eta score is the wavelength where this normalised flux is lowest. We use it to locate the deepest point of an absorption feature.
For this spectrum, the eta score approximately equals 4195.96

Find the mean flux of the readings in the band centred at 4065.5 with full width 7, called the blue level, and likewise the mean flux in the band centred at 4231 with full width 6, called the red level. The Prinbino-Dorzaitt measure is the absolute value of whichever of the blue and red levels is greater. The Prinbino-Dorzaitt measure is 13.2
